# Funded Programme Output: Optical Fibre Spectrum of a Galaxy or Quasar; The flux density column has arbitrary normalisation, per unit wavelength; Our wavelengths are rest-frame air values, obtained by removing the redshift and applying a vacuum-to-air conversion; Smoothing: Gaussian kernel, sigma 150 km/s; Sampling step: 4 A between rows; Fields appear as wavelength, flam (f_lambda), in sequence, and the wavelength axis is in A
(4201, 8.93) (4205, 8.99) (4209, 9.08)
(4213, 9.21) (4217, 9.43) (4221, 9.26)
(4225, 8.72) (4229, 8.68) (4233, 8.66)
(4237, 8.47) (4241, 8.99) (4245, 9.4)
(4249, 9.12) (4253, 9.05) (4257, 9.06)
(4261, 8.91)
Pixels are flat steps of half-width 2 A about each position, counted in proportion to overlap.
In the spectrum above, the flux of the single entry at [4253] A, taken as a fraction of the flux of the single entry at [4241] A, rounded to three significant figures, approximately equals 1.01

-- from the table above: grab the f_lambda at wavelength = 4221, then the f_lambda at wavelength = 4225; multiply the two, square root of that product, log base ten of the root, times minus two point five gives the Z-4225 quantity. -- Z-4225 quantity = -2.38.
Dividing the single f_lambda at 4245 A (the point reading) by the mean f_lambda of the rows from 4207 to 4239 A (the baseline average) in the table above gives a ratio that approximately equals 1.05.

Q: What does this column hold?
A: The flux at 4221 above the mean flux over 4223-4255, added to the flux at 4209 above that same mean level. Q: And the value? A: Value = 0.57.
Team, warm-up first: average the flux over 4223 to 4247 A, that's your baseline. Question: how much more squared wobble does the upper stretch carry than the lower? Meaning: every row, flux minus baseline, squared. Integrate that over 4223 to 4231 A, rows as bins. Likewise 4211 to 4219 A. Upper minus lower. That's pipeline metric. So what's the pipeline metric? -2.0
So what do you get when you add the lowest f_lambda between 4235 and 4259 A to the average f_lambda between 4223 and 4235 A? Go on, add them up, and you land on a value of 17.2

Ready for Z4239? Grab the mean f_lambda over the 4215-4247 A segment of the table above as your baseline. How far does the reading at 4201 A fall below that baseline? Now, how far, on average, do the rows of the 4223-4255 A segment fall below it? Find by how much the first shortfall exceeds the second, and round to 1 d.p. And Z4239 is 0.0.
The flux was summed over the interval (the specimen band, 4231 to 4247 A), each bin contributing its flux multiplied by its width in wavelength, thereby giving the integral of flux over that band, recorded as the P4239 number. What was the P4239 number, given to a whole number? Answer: 142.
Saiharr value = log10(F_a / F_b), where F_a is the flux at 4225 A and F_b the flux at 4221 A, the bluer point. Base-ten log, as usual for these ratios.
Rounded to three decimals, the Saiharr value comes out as -0.026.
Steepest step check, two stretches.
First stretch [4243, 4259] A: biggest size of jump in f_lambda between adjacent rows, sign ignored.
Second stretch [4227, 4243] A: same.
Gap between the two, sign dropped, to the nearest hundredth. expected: 0.24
